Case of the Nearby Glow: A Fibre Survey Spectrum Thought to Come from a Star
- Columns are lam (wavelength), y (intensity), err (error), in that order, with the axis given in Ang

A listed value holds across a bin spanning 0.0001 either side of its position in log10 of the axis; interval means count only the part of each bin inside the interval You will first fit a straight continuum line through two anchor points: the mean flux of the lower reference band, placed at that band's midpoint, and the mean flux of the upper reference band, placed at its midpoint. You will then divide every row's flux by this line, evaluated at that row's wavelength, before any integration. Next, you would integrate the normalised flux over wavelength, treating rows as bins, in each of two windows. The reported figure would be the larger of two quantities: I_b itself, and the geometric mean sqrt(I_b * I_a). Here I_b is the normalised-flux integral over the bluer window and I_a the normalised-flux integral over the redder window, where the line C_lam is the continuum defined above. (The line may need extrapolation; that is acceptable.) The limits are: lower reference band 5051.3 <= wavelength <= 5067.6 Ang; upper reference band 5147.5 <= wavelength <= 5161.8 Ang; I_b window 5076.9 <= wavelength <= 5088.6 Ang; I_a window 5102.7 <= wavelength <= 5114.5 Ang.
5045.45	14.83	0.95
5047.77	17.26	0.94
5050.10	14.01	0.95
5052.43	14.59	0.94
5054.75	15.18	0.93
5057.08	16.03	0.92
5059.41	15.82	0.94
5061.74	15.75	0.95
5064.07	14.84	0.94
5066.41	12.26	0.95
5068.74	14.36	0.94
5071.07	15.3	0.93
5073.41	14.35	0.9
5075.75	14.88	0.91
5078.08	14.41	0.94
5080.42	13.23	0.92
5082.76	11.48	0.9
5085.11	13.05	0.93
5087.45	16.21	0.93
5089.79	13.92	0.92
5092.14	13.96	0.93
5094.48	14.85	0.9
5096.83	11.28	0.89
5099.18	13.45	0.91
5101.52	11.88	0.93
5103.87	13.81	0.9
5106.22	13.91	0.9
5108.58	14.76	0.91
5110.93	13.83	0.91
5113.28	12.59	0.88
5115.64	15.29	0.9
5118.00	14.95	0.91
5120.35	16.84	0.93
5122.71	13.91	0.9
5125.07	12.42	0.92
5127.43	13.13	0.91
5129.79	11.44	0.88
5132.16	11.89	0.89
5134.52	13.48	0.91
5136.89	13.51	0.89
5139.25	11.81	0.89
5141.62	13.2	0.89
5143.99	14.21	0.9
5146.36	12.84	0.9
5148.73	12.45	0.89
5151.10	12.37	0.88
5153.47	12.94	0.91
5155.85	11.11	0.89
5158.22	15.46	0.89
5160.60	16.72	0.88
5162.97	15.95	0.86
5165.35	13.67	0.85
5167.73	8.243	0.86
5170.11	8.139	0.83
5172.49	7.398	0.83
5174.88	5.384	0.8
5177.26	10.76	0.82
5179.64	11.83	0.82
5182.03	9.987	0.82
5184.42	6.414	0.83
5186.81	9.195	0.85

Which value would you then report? 11.2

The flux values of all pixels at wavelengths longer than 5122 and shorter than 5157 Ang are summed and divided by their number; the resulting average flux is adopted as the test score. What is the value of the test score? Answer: 12.7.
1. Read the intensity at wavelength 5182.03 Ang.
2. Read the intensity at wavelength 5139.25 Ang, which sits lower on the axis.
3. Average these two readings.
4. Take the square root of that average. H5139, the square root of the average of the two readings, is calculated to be 3.30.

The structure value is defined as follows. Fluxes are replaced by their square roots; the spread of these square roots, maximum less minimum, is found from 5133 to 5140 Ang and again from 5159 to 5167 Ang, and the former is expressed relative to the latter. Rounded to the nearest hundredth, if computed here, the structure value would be 0.61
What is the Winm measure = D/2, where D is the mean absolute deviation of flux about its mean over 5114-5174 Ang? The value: 0.89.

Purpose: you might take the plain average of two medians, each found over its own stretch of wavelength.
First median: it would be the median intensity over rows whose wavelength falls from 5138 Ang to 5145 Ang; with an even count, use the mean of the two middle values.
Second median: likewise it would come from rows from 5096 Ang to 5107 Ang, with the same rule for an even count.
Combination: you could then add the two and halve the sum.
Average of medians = 13.3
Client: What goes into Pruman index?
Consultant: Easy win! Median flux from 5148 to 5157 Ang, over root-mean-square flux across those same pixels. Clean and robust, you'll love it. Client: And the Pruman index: 1.01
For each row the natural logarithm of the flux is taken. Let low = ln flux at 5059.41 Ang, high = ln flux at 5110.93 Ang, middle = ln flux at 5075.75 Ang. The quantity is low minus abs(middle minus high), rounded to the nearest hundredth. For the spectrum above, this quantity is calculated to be 2.69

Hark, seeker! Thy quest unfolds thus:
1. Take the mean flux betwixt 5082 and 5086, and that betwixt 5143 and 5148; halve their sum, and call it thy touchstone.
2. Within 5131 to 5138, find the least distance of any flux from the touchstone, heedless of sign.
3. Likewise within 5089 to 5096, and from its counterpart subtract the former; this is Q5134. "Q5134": 0.4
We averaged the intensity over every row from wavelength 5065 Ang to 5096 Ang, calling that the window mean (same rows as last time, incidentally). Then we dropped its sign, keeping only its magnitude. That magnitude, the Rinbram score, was 14.0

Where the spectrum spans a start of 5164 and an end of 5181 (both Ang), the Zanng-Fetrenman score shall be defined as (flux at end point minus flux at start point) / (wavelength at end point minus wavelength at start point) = -0.13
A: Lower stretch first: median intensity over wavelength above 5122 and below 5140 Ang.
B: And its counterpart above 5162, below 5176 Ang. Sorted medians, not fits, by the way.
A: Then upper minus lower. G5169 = -4.6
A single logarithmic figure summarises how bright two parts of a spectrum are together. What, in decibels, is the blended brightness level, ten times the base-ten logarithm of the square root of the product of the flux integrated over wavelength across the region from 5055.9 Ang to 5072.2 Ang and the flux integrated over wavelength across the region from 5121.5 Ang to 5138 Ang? 23.6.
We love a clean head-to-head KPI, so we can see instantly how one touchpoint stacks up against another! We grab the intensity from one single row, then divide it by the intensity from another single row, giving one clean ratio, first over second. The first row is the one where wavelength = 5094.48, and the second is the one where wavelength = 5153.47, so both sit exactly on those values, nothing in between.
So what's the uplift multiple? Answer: 1.1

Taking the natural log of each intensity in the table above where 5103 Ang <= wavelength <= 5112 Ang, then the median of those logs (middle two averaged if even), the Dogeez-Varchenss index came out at 2.63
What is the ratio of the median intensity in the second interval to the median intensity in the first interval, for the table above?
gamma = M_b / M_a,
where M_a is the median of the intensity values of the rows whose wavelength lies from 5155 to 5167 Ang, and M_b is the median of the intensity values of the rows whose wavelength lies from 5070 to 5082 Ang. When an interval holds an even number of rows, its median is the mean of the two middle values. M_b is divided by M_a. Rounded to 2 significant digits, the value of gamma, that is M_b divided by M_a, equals 0.93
